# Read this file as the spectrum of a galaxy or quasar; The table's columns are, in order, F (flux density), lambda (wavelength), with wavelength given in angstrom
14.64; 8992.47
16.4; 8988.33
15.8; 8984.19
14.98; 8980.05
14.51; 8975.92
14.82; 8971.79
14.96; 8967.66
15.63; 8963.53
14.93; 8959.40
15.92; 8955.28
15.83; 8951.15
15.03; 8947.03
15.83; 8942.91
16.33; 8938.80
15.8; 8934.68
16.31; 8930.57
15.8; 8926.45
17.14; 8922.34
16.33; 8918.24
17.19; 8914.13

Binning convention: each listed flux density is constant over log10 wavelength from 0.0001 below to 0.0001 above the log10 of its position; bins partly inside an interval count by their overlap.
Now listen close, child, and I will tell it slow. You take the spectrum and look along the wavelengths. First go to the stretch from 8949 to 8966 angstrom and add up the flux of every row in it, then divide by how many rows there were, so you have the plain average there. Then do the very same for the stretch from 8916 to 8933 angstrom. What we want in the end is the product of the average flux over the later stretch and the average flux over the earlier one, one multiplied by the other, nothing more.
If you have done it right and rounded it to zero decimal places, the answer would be 255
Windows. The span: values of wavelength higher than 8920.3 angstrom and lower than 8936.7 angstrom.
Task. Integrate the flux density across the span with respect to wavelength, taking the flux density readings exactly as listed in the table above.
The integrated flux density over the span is 267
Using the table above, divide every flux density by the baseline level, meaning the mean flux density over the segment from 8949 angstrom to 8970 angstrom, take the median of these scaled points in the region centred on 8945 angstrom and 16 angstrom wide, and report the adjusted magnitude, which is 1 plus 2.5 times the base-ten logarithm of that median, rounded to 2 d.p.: 1.03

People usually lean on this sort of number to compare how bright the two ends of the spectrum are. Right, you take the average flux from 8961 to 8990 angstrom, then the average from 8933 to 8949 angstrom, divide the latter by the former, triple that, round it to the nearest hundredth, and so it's 3.09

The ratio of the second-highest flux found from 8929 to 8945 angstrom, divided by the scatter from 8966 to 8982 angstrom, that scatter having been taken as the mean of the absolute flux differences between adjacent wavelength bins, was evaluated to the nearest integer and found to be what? 53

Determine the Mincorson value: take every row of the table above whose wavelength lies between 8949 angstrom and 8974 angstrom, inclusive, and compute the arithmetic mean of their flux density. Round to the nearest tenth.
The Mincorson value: 15.3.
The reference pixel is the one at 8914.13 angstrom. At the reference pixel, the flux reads 17.19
